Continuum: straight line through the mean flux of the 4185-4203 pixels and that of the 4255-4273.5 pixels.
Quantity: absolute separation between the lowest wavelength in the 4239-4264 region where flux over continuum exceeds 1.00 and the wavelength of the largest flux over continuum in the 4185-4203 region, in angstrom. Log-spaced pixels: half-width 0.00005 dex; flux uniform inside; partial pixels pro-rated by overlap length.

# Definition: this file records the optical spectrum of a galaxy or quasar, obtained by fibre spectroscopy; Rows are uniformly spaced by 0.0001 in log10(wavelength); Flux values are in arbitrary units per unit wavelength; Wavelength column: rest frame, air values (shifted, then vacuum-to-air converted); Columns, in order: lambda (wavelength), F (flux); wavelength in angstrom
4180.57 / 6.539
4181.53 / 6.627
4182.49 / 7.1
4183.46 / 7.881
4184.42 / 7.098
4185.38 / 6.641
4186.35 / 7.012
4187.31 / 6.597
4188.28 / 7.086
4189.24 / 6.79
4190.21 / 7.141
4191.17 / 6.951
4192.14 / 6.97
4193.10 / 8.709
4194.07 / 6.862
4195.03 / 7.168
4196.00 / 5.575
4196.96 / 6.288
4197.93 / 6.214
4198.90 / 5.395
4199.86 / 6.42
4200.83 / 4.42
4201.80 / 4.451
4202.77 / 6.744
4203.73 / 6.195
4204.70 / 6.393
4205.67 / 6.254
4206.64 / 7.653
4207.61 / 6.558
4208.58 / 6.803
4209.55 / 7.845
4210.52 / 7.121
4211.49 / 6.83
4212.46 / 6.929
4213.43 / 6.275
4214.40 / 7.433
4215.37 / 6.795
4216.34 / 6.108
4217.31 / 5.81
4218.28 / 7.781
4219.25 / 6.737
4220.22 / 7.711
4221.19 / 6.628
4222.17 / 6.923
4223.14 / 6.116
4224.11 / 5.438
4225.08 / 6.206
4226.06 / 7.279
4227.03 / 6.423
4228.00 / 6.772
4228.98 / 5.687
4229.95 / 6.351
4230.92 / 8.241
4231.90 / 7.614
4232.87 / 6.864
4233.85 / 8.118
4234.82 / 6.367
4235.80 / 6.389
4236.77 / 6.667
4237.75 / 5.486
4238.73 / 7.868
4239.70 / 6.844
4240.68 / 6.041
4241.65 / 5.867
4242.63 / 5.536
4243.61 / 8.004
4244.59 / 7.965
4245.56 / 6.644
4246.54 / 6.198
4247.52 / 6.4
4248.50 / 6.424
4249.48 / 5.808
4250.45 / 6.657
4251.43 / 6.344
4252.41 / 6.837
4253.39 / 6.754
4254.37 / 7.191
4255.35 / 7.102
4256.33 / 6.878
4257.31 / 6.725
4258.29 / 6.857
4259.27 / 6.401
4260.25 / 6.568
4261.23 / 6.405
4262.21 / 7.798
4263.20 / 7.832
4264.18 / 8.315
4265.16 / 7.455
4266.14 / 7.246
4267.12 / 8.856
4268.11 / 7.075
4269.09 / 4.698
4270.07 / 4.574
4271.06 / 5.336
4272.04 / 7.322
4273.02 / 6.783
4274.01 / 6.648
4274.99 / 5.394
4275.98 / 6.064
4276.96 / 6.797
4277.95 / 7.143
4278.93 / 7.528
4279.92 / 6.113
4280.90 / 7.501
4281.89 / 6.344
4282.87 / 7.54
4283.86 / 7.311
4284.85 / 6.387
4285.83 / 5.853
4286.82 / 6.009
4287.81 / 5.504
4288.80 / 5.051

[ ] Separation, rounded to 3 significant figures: 46.6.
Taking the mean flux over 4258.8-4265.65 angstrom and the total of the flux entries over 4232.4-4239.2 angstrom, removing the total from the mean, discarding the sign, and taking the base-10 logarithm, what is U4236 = 1.61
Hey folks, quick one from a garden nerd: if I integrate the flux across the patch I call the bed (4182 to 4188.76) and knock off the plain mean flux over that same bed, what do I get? 40.6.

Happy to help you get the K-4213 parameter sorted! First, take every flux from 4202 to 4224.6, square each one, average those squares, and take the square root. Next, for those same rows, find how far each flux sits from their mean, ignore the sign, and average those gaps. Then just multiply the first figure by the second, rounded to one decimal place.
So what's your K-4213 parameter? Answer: 3.3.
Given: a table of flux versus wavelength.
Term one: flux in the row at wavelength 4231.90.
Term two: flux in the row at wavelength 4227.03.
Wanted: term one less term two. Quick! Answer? 1.2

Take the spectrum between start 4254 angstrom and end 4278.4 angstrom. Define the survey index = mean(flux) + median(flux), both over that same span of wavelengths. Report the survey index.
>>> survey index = 13.6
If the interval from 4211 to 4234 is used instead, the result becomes 13.6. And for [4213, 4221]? 13.6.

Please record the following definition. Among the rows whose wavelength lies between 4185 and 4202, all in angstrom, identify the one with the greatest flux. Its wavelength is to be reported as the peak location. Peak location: 4193.10 angstrom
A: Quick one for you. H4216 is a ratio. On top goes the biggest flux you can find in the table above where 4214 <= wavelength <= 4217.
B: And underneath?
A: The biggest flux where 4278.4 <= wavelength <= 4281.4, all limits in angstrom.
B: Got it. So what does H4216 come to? 0.99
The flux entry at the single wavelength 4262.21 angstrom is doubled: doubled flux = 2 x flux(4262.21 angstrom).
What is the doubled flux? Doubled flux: 15.6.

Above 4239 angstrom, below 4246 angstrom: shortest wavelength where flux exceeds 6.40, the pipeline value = 4239.70 angstrom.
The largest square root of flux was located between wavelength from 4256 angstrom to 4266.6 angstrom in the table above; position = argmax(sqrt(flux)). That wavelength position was 4264.18 angstrom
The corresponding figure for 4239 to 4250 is 4243.61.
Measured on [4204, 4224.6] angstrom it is 4209.55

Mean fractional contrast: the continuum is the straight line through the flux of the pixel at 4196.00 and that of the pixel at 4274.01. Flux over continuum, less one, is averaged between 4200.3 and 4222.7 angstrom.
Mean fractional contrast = 0.14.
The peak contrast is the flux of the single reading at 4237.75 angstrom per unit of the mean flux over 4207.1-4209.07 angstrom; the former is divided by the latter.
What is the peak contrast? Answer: 0.821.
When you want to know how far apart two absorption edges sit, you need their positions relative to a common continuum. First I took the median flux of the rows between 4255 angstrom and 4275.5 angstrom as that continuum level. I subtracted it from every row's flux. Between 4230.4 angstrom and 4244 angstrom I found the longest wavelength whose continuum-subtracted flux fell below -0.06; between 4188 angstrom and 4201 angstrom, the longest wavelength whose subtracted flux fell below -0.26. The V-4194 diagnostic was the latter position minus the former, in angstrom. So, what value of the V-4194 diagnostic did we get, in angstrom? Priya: -41.8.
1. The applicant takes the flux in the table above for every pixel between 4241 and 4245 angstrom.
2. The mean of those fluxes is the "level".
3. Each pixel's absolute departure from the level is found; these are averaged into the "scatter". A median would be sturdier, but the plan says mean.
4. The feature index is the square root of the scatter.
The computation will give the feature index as 1.07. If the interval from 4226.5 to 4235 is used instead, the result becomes 0.84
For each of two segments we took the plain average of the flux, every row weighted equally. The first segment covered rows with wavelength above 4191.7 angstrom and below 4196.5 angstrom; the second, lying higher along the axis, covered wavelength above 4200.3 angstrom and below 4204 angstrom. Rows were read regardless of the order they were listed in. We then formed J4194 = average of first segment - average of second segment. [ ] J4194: 1.6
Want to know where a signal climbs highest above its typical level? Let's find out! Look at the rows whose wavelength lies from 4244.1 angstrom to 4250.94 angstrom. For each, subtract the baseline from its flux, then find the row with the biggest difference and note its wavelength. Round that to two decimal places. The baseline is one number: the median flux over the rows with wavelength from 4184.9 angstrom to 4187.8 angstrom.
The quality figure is 4244.59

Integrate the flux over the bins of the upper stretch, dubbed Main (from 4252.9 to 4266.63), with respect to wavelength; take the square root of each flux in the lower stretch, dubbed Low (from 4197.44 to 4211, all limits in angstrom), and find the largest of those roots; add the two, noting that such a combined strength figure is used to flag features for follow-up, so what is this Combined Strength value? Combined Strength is 100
